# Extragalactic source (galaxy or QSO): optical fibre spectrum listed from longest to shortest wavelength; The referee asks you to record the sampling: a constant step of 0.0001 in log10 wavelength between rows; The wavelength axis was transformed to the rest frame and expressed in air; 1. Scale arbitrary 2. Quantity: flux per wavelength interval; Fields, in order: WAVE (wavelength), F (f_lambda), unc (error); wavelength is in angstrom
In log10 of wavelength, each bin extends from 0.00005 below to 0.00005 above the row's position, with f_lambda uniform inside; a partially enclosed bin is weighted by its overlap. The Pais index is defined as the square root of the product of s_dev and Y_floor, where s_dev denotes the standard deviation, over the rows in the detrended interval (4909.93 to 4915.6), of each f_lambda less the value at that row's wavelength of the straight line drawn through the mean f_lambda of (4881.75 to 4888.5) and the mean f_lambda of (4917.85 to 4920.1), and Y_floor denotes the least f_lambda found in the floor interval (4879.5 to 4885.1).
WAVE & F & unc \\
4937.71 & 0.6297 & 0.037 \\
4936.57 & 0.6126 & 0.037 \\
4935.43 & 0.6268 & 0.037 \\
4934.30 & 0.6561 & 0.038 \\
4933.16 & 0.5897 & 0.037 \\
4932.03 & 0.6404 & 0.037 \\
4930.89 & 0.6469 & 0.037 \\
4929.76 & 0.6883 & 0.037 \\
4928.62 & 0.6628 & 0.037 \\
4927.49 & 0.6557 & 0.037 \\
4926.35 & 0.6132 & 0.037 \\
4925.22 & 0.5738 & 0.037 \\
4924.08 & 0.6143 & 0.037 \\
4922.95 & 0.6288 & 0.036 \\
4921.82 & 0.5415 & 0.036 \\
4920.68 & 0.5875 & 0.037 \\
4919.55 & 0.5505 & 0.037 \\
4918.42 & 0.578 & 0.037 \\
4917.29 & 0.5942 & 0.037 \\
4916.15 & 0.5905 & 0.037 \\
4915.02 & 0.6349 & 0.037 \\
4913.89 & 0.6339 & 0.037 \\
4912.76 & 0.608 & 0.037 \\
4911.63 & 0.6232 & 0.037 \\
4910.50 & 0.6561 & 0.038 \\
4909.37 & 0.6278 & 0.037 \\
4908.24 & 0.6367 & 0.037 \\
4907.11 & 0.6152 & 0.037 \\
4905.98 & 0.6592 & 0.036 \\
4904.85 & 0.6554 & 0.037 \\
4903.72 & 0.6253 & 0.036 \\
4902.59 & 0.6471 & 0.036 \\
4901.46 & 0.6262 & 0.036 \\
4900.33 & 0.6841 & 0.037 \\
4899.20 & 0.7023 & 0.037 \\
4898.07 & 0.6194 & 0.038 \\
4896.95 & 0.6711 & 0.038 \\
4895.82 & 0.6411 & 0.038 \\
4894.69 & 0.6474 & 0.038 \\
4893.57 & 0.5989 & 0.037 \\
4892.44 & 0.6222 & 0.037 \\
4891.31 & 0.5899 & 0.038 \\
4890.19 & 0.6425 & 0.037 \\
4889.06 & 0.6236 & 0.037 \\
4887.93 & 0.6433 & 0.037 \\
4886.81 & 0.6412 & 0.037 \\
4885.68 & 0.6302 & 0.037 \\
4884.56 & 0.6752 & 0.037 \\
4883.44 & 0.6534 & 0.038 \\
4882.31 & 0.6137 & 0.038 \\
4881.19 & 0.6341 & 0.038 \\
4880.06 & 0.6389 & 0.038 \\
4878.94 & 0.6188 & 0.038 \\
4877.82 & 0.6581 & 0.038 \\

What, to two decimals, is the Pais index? 0.10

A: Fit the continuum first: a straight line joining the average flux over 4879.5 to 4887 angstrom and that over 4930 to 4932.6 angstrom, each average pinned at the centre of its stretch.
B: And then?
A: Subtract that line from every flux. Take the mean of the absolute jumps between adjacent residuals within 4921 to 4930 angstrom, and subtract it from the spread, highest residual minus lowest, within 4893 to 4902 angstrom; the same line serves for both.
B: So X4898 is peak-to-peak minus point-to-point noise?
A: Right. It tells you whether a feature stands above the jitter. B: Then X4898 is 0.066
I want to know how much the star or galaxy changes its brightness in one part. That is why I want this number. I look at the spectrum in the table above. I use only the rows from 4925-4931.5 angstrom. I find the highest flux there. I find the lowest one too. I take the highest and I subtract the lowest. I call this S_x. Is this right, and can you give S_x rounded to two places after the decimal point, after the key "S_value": 0.11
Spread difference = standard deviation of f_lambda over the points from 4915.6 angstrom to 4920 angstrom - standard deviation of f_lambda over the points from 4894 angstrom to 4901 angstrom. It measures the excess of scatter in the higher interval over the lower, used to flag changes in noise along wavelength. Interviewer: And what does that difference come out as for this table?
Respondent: -0.011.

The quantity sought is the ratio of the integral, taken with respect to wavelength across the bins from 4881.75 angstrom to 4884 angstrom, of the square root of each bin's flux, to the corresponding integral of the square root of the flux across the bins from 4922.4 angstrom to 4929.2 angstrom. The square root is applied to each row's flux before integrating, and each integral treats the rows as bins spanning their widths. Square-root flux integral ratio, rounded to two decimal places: 0.33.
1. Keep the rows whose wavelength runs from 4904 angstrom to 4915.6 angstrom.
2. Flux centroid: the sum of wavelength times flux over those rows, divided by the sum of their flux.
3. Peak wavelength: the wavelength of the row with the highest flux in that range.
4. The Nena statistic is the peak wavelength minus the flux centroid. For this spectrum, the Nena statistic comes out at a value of -3.9 angstrom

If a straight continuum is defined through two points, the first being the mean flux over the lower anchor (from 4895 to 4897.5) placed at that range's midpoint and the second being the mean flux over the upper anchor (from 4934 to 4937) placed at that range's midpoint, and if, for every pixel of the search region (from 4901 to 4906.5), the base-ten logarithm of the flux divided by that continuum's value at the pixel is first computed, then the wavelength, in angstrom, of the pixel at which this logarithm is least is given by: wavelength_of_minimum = 4901.46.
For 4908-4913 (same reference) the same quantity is 4912.76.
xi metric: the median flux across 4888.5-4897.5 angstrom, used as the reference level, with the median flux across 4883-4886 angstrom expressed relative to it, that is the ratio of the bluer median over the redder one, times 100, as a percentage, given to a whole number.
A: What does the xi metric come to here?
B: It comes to 103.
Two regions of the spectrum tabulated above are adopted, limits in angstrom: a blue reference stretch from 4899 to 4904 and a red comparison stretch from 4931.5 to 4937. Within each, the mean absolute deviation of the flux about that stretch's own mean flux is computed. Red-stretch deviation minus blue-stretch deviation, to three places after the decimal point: -0.010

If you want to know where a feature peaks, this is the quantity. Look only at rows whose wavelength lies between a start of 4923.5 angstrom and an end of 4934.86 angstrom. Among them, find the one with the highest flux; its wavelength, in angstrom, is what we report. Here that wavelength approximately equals 4929.76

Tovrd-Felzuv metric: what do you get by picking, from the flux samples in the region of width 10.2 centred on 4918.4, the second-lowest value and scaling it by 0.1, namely 0.055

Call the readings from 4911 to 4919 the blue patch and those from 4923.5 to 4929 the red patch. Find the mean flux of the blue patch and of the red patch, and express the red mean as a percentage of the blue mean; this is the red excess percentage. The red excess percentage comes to 102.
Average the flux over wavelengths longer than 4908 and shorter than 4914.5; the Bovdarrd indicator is 0.631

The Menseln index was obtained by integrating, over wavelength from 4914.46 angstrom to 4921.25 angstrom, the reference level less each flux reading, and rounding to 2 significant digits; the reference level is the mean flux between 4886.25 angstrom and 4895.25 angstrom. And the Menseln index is 0.25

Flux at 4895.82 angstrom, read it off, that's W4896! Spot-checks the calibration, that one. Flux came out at 0.6411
